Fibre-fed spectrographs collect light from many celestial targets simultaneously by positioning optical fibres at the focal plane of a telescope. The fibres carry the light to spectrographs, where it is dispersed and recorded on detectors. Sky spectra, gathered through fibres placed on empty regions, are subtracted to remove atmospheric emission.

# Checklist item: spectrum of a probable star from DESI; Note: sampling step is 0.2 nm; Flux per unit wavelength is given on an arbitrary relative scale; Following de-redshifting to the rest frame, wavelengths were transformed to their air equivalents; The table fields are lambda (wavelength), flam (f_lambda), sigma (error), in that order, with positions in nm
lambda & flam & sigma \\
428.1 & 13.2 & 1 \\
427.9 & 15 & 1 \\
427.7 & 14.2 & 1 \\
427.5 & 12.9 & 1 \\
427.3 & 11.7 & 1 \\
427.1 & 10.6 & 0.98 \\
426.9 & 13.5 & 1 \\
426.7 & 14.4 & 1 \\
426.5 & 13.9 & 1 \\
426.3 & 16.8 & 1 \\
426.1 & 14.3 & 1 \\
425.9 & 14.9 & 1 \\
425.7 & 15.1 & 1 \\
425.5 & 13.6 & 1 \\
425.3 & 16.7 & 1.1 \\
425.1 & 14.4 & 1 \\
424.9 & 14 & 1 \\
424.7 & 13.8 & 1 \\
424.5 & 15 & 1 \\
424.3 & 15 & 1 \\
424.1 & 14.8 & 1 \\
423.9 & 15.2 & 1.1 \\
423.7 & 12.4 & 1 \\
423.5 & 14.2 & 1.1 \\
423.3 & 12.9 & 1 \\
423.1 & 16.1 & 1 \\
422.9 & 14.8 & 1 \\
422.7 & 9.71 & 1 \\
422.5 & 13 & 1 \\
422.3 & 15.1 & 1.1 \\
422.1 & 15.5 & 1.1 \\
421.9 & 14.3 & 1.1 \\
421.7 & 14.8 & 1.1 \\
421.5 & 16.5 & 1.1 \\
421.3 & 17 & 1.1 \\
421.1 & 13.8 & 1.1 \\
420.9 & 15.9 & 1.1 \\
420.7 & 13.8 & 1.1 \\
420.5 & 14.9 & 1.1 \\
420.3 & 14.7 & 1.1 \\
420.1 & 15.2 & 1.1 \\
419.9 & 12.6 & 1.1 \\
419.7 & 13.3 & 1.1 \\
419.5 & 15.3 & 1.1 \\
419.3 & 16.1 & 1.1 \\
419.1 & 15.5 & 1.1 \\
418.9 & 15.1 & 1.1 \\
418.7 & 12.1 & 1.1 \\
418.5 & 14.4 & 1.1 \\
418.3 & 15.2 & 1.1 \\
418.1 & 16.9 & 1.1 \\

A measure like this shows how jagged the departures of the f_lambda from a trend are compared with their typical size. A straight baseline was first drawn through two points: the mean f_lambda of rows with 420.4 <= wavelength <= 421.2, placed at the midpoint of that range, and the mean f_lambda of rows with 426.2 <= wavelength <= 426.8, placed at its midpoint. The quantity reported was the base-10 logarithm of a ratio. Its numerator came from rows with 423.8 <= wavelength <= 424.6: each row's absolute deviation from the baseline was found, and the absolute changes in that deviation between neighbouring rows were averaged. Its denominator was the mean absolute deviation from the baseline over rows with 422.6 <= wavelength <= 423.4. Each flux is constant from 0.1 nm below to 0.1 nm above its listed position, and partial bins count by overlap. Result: -1.18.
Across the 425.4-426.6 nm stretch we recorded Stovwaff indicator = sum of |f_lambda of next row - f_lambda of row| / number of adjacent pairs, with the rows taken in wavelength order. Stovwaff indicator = 1.54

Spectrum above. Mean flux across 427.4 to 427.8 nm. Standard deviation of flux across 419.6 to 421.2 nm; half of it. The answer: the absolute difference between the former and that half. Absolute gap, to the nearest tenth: 13.0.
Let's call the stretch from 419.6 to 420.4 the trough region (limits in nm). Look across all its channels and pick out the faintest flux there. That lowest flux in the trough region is 12.6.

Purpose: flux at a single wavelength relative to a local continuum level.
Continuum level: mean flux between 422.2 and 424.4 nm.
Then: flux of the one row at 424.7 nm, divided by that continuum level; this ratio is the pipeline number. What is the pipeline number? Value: 0.99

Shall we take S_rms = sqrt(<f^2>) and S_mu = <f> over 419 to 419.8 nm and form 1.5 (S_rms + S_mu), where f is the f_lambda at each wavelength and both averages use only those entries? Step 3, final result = 45.2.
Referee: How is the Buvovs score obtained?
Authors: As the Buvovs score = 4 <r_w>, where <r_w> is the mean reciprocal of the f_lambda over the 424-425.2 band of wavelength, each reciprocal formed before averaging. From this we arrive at 0.276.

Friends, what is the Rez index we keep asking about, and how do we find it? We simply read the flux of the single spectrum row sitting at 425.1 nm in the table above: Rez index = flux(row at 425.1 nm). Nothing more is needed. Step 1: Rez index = 14.4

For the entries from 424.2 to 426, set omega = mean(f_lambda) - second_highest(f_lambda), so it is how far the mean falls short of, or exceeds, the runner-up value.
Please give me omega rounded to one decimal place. -0.4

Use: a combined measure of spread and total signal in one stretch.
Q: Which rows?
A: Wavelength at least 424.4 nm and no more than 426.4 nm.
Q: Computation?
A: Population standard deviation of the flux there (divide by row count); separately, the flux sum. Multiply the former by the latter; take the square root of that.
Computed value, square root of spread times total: 12.5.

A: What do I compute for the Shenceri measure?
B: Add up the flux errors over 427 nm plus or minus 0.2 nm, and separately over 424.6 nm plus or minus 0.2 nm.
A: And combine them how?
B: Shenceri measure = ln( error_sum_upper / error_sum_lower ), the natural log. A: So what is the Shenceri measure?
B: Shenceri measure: -0.010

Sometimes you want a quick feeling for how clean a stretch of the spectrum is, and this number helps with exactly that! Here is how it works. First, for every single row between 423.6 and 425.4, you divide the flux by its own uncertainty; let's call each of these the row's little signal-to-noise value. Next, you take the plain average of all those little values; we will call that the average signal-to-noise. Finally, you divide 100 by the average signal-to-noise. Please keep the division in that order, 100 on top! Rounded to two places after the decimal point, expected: 7.01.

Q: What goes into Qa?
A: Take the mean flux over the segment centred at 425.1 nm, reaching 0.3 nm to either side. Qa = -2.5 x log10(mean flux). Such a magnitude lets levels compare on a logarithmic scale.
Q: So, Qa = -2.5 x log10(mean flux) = -2.94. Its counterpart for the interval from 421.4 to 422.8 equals -2.88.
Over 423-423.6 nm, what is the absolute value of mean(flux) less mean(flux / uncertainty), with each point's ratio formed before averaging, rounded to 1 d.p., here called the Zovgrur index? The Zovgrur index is 0.4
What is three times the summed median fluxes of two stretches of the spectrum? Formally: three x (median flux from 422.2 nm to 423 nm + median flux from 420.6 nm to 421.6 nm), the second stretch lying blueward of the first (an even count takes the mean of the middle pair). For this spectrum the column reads 89.4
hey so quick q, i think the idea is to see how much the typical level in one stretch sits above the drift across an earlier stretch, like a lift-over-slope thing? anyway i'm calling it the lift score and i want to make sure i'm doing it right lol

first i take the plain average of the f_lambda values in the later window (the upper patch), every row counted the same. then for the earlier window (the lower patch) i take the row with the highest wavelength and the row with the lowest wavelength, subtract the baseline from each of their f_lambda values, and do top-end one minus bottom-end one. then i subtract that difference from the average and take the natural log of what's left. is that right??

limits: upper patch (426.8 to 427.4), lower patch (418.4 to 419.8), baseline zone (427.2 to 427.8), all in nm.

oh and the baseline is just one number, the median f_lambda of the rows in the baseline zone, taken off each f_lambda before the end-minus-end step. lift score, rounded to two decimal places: 2.57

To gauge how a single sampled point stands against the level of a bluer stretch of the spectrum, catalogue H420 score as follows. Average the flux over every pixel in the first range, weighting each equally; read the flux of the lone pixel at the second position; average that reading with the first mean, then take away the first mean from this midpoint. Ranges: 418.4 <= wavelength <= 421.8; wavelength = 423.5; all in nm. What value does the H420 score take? -0.3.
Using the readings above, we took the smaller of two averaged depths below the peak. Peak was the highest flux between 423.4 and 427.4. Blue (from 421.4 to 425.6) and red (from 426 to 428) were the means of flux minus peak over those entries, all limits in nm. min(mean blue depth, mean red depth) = -3.07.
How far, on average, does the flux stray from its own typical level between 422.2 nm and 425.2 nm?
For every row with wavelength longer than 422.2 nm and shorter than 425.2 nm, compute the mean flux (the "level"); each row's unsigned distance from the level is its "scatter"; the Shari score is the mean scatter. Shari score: 1.11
